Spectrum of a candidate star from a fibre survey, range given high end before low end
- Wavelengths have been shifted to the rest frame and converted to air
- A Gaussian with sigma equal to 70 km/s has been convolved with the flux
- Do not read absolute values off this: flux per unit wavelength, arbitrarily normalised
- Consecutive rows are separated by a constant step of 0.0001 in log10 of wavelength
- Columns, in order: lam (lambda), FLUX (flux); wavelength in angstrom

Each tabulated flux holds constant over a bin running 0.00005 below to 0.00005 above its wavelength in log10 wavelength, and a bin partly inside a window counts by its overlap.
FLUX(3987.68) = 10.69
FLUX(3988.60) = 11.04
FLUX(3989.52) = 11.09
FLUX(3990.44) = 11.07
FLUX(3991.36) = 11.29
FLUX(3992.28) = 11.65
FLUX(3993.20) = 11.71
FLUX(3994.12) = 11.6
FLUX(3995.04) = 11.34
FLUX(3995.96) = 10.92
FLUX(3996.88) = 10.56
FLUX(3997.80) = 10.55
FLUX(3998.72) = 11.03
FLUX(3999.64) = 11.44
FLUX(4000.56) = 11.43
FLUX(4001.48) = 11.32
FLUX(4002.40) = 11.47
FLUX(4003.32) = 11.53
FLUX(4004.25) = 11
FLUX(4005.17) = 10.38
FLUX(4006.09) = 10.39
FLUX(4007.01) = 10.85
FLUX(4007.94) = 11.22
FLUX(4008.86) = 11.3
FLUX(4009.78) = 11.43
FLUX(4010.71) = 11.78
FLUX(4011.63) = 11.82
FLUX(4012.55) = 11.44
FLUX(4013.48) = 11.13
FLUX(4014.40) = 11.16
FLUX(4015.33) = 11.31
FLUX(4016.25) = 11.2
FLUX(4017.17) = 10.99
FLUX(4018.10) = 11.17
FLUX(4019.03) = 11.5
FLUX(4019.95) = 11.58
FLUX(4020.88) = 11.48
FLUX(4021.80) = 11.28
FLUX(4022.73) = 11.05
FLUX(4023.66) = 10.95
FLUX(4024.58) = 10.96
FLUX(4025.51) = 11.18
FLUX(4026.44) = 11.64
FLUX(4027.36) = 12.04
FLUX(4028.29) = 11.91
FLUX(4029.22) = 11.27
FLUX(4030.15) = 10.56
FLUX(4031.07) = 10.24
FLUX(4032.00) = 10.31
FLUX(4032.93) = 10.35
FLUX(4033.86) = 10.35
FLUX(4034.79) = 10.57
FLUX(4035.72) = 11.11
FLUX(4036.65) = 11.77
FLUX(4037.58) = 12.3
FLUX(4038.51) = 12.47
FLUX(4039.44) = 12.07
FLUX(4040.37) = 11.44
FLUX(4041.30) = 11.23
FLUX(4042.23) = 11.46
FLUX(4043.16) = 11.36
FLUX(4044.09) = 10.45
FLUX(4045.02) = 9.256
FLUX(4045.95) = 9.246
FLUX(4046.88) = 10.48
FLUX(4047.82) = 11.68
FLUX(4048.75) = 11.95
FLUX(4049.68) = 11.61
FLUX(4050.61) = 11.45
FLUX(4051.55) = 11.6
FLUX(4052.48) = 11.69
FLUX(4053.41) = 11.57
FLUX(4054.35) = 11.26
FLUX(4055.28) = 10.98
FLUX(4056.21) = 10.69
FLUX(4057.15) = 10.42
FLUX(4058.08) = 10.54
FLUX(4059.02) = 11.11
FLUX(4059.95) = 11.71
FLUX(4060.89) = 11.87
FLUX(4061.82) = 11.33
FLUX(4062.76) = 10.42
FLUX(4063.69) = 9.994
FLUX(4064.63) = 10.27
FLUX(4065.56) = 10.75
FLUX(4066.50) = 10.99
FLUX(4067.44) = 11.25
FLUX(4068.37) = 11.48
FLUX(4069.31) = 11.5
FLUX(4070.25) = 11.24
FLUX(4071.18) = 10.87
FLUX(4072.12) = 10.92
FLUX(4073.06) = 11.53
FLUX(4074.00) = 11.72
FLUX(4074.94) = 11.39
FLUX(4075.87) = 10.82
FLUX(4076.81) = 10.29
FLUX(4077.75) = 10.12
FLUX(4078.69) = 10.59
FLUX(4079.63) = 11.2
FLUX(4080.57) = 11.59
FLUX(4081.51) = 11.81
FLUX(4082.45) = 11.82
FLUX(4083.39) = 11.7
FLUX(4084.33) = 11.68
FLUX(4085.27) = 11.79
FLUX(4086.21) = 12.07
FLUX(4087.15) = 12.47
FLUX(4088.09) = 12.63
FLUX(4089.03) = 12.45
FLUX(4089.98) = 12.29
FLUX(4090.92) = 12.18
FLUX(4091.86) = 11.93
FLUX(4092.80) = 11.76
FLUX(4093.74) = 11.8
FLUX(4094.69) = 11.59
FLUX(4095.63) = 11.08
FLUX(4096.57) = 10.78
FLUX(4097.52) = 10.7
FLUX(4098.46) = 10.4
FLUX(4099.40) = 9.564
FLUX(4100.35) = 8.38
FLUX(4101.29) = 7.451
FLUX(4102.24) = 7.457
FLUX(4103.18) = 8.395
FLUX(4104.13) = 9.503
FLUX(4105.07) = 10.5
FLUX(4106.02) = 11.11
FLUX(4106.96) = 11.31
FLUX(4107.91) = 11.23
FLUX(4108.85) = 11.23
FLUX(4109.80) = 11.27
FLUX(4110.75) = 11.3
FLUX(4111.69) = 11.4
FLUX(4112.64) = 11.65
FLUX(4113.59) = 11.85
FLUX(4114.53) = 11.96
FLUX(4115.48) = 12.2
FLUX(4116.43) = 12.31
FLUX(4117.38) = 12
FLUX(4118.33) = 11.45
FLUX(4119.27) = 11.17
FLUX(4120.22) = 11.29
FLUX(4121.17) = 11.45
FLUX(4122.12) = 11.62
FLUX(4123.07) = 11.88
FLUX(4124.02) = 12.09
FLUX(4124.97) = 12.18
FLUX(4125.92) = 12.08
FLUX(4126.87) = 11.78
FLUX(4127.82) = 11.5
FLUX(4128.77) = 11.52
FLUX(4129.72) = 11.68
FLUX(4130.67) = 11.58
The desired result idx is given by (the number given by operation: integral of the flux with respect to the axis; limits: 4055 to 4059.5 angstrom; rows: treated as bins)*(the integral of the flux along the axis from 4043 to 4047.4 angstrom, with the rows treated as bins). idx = 2146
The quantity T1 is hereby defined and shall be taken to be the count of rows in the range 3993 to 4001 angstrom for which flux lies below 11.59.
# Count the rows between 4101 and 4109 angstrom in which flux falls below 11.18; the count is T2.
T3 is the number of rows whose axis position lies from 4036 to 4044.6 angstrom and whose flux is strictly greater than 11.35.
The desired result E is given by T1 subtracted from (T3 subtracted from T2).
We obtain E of -8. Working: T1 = 7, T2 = 6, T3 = 7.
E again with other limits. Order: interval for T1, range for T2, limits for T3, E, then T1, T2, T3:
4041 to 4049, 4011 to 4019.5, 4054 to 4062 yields -5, 7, 4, 2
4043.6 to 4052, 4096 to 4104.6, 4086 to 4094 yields -5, 5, 9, 9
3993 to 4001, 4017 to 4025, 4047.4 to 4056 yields -9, 7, 5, 7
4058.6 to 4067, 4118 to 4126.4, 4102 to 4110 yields -6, 7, 1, 0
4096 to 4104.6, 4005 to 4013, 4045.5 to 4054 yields -13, 9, 3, 7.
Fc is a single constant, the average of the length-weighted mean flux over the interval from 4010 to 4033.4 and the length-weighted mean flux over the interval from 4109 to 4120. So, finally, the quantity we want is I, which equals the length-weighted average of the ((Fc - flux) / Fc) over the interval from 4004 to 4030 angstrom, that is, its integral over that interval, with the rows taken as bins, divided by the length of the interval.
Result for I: 0.016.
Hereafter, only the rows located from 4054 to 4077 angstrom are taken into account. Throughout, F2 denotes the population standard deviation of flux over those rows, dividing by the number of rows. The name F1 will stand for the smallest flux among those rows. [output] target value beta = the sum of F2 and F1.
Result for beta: 10.5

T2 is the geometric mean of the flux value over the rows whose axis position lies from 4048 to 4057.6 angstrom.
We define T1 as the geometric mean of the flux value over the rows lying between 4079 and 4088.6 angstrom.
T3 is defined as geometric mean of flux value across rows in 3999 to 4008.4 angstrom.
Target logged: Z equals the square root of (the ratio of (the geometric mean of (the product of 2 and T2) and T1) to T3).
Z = 1.22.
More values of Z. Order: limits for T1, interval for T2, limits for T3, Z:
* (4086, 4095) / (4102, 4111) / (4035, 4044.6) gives 1.17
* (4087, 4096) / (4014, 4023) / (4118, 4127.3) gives 1.19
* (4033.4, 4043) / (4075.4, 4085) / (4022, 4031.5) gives 1.20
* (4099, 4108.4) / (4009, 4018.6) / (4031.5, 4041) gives 1.14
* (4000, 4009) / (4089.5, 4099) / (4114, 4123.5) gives 1.17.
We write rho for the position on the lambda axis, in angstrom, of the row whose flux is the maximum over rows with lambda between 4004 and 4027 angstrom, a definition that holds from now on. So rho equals 4011.63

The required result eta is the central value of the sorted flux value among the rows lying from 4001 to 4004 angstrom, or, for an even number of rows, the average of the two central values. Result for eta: 11.5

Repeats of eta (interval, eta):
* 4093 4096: 11.6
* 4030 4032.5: 10.3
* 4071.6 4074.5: 11.5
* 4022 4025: 11.0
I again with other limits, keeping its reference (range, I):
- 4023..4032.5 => 0.029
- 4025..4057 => 0.025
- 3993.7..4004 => 0.021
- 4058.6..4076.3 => 0.028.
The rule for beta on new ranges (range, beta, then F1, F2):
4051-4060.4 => 10.9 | 10.42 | 0.46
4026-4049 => 10.1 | 9.246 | 0.86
